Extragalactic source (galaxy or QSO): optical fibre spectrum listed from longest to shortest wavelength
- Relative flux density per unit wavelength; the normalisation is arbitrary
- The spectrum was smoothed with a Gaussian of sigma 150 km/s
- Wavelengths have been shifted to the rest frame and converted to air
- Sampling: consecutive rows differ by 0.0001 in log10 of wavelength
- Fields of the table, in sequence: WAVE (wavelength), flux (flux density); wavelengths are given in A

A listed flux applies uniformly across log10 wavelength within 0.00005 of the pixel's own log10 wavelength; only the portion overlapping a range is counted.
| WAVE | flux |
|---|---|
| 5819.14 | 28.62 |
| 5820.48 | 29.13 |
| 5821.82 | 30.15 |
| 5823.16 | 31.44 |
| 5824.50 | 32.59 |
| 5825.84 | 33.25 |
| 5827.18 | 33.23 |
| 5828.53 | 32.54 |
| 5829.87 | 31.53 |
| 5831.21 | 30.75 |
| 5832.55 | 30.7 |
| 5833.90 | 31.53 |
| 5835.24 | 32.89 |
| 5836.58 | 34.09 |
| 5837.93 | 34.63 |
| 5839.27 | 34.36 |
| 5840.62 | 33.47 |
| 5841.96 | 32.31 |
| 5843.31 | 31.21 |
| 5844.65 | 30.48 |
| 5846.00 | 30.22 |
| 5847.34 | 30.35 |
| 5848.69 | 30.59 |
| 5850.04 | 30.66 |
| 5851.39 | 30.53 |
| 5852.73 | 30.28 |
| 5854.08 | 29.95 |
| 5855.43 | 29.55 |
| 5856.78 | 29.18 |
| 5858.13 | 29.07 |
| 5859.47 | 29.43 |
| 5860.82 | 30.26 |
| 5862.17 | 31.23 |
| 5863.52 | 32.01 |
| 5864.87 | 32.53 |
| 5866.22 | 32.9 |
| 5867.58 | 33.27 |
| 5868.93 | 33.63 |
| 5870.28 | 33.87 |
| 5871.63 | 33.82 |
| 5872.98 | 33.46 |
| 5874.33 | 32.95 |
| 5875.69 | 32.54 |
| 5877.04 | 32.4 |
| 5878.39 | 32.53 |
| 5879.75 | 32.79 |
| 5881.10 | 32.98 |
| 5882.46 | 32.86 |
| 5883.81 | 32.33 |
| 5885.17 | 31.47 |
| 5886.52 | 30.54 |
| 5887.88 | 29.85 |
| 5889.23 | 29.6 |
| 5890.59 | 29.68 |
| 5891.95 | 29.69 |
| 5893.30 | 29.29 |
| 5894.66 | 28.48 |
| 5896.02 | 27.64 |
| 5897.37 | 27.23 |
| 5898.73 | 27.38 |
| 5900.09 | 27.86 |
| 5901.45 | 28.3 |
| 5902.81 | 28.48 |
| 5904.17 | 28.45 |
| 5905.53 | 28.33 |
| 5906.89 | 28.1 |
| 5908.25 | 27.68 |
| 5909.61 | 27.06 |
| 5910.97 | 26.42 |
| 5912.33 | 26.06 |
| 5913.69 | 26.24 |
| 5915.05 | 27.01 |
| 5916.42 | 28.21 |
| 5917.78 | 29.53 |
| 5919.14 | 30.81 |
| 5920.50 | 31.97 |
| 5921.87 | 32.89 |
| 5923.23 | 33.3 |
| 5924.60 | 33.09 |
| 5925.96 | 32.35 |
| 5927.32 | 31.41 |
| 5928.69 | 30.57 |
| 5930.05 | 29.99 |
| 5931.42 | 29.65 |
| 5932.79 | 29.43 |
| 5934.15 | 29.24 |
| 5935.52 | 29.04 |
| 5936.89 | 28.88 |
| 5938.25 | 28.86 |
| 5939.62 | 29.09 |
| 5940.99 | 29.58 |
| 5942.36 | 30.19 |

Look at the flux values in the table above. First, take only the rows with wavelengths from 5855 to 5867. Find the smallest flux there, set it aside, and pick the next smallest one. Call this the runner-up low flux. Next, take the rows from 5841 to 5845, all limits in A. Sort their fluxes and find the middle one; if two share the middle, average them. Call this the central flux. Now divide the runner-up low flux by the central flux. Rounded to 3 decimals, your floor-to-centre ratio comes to 0.935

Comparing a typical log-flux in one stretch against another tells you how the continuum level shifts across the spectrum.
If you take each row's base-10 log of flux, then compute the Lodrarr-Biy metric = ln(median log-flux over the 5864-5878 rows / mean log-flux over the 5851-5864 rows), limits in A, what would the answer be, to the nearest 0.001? 0.027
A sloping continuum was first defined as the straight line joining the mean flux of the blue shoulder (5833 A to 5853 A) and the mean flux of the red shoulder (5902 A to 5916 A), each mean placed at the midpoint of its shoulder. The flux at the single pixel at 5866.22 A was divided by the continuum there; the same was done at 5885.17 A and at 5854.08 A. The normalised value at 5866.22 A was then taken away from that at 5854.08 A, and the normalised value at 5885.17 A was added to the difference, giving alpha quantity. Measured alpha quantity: 0.96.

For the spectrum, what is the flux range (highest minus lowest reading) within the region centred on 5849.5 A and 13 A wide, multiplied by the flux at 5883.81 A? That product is 54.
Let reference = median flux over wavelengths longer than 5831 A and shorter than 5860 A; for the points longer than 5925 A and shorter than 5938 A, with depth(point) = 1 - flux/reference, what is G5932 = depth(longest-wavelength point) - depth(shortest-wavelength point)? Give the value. 0.11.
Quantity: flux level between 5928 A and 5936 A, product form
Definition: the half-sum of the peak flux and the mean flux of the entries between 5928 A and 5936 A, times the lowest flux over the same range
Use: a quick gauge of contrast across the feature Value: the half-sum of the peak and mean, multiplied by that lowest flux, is 874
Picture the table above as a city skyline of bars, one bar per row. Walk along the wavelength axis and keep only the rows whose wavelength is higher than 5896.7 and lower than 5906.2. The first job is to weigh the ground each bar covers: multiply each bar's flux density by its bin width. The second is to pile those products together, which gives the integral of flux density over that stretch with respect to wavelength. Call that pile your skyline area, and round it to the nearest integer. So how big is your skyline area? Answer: 266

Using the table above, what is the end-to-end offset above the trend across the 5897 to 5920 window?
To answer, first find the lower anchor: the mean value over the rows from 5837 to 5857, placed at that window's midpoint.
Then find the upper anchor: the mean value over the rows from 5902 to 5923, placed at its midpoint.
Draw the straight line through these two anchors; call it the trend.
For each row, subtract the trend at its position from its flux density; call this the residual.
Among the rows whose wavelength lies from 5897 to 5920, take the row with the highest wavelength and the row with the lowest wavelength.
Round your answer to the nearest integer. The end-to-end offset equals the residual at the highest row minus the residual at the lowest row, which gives 4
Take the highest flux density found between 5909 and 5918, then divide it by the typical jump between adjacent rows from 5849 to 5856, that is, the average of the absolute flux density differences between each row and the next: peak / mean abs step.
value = 106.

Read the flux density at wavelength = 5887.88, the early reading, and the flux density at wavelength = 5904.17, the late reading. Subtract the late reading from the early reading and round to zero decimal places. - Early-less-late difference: 1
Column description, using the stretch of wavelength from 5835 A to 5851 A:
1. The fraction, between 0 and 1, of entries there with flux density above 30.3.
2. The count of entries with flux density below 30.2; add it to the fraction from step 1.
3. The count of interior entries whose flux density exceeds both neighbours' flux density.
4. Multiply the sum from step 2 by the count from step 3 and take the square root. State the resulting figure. 1.0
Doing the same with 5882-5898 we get 2.9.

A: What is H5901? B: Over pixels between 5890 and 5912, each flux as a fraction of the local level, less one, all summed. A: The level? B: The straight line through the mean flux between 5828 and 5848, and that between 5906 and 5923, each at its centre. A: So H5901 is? -0.6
